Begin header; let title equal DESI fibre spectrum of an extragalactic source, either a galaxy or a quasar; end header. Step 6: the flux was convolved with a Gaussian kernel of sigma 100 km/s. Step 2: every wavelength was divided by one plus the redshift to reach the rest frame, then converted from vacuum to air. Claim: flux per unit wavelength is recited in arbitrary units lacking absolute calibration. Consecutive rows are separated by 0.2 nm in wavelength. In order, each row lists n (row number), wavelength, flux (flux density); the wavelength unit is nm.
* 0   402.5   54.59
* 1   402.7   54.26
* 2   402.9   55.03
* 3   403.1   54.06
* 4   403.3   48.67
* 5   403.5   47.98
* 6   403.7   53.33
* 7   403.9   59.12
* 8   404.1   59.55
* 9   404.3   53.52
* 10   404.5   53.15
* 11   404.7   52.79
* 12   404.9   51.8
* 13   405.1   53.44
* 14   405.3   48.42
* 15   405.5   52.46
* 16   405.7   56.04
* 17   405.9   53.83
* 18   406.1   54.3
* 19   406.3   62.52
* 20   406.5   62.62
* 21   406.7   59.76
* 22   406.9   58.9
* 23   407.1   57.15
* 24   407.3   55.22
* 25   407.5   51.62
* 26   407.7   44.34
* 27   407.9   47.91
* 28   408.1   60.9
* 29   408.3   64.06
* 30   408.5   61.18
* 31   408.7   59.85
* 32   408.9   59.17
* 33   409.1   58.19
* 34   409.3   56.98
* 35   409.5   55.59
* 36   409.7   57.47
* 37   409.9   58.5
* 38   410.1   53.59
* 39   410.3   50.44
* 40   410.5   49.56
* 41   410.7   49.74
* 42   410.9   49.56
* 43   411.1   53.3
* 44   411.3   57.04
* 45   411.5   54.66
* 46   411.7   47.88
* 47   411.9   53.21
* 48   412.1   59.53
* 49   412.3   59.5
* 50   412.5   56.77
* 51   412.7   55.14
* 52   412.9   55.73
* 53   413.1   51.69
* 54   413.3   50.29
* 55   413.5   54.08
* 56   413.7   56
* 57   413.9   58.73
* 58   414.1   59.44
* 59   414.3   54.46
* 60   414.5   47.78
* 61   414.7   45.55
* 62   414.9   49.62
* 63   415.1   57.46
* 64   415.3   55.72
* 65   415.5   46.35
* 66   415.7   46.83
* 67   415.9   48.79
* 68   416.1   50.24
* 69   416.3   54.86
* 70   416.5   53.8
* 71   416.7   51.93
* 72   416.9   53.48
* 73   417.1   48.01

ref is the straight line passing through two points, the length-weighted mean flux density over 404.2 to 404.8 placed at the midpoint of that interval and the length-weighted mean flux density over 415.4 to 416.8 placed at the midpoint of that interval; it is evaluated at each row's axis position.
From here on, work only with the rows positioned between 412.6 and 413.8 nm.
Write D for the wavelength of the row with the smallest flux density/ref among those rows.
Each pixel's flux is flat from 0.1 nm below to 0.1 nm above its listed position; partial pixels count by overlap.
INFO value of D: 413.3 nm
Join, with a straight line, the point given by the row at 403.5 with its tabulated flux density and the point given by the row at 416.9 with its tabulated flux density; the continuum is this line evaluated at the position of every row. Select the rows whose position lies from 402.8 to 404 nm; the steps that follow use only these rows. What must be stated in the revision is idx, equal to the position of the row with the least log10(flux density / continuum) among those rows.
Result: 403.5 nm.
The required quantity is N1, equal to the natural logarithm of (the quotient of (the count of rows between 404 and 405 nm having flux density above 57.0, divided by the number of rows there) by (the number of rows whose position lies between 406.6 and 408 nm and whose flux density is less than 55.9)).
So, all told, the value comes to -3.0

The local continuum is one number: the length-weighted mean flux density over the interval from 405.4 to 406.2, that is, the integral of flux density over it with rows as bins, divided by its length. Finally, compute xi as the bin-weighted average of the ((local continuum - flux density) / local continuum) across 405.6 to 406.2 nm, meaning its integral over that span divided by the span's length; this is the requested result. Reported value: -0.010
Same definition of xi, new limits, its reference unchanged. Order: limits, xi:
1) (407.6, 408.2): 0.057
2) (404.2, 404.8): 0.019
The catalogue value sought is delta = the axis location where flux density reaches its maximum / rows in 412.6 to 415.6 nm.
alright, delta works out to 414.1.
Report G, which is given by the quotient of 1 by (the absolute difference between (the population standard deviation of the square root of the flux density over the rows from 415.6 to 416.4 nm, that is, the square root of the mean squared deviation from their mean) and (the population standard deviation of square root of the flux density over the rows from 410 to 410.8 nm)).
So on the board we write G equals 11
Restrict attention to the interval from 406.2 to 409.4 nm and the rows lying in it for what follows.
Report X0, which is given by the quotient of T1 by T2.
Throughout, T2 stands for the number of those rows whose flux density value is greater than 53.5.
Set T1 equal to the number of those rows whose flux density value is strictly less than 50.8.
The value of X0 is 0.2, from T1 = 2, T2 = 13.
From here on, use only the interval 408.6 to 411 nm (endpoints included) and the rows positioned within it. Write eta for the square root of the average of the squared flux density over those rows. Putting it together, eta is 55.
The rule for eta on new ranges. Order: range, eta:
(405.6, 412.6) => 56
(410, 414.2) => 54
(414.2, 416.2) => 50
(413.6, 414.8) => 54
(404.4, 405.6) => 52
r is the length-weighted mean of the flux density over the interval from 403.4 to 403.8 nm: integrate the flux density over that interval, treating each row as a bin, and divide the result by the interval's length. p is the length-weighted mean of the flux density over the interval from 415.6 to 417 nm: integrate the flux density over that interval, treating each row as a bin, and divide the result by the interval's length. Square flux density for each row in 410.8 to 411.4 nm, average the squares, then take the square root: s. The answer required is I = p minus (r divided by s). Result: 50.5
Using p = 51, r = 50.7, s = 53.4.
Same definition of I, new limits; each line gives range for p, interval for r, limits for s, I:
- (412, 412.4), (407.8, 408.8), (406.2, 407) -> 58.6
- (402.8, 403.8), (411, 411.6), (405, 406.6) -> 50.8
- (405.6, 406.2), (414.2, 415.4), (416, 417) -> 53.7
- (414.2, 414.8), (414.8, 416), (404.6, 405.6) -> 48.3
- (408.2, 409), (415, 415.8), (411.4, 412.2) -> 60.1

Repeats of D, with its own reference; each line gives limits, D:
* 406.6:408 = 407.7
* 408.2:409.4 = 409.3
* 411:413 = 411.7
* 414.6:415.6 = 414.7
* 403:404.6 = 403.5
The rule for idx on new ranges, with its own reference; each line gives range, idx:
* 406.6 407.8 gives 407.7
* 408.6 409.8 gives 409.5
